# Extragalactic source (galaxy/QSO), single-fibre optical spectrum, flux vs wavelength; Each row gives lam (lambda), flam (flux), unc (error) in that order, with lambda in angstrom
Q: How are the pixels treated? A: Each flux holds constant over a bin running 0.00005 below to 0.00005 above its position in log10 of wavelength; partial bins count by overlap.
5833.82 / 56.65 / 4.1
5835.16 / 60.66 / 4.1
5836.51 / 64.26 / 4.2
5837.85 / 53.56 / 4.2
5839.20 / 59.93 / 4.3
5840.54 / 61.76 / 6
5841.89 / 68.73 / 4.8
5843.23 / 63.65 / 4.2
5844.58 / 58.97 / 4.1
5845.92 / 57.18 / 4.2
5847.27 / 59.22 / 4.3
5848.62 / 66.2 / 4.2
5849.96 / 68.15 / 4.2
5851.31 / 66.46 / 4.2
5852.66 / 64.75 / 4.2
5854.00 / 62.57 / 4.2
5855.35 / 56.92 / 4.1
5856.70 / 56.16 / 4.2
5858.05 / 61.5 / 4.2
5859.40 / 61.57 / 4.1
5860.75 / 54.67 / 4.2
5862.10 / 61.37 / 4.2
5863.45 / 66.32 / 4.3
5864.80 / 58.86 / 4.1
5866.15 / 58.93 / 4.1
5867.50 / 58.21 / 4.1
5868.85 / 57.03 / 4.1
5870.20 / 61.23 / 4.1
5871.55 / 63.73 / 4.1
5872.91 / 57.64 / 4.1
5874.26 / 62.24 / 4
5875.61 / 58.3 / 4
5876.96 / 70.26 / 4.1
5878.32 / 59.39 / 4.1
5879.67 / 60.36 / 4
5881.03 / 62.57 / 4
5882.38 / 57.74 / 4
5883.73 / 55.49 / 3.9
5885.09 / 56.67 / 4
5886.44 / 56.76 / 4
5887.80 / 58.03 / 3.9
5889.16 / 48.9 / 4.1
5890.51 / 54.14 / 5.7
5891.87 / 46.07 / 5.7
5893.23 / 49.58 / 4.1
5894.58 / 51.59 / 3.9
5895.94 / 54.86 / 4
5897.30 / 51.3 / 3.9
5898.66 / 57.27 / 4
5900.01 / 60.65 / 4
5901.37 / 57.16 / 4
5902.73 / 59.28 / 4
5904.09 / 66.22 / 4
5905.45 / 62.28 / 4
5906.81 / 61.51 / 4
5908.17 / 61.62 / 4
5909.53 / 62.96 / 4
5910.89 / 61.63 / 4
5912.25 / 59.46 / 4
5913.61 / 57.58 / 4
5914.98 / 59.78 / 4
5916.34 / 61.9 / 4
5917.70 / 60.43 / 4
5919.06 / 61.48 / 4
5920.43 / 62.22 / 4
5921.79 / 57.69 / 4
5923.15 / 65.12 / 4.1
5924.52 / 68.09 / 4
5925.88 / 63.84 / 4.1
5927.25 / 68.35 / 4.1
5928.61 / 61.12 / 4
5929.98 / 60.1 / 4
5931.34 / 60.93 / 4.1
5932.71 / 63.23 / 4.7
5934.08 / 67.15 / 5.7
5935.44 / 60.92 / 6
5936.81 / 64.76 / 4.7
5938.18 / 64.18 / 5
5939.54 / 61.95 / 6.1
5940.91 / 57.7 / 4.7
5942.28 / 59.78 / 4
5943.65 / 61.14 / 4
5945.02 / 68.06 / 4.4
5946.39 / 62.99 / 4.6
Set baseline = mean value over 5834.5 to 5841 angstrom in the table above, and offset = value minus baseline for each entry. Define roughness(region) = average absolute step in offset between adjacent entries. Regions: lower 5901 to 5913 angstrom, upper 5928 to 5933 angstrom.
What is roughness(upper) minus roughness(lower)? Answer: -1.0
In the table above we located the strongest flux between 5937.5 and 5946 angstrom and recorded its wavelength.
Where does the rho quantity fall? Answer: 5945.02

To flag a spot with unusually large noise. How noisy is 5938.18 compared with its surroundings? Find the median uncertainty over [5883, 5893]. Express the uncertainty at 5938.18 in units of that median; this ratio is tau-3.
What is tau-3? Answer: 1.25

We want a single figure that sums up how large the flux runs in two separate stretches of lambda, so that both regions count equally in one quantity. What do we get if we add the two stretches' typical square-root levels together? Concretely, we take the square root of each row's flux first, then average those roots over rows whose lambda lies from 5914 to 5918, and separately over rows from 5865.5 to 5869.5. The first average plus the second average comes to 15.4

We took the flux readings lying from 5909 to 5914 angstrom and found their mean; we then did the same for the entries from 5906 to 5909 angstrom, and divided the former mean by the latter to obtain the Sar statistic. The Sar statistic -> 0.98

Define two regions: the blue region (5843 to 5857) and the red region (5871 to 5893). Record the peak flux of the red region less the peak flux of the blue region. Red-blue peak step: 2.1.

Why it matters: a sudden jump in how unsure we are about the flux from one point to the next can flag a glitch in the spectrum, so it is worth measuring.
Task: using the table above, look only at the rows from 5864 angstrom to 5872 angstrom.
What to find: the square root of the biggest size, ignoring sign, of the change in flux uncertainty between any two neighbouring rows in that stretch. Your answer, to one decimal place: 0.0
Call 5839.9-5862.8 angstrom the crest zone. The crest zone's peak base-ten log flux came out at 1.84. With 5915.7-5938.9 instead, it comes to 1.83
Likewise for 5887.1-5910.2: 1.82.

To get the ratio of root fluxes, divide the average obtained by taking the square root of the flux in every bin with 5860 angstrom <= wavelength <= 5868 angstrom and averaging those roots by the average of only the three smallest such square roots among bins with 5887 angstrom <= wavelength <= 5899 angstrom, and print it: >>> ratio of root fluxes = 1.11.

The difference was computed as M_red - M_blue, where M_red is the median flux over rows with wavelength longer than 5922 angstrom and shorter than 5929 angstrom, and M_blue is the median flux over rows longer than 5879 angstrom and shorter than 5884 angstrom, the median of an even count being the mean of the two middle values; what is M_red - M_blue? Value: 6.1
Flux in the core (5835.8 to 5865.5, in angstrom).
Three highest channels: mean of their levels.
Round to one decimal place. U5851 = 67.8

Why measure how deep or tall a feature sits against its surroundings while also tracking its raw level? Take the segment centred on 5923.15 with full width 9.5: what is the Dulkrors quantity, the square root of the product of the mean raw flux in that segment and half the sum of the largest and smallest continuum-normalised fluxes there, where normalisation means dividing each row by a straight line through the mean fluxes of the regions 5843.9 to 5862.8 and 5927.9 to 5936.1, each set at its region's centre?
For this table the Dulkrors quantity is 8.0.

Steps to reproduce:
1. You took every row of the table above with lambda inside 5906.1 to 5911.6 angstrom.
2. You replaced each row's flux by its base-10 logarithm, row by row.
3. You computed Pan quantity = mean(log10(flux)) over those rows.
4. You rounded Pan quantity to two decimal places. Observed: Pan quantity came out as 1.79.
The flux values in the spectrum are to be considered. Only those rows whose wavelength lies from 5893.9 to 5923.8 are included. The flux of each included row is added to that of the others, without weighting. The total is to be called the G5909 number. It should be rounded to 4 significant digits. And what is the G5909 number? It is 1314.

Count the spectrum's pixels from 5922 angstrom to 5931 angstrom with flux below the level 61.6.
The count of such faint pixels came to 2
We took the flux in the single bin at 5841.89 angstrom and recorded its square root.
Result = 8.3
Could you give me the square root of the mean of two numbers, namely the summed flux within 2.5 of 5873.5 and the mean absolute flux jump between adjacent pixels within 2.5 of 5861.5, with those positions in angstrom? 11.1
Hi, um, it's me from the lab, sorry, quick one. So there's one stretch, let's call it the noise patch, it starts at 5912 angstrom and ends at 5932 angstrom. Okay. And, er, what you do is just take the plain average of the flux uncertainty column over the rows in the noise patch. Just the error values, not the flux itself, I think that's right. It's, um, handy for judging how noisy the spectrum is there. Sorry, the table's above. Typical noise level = 4.03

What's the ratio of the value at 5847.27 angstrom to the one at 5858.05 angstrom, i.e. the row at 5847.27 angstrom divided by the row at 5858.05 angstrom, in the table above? 0.96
